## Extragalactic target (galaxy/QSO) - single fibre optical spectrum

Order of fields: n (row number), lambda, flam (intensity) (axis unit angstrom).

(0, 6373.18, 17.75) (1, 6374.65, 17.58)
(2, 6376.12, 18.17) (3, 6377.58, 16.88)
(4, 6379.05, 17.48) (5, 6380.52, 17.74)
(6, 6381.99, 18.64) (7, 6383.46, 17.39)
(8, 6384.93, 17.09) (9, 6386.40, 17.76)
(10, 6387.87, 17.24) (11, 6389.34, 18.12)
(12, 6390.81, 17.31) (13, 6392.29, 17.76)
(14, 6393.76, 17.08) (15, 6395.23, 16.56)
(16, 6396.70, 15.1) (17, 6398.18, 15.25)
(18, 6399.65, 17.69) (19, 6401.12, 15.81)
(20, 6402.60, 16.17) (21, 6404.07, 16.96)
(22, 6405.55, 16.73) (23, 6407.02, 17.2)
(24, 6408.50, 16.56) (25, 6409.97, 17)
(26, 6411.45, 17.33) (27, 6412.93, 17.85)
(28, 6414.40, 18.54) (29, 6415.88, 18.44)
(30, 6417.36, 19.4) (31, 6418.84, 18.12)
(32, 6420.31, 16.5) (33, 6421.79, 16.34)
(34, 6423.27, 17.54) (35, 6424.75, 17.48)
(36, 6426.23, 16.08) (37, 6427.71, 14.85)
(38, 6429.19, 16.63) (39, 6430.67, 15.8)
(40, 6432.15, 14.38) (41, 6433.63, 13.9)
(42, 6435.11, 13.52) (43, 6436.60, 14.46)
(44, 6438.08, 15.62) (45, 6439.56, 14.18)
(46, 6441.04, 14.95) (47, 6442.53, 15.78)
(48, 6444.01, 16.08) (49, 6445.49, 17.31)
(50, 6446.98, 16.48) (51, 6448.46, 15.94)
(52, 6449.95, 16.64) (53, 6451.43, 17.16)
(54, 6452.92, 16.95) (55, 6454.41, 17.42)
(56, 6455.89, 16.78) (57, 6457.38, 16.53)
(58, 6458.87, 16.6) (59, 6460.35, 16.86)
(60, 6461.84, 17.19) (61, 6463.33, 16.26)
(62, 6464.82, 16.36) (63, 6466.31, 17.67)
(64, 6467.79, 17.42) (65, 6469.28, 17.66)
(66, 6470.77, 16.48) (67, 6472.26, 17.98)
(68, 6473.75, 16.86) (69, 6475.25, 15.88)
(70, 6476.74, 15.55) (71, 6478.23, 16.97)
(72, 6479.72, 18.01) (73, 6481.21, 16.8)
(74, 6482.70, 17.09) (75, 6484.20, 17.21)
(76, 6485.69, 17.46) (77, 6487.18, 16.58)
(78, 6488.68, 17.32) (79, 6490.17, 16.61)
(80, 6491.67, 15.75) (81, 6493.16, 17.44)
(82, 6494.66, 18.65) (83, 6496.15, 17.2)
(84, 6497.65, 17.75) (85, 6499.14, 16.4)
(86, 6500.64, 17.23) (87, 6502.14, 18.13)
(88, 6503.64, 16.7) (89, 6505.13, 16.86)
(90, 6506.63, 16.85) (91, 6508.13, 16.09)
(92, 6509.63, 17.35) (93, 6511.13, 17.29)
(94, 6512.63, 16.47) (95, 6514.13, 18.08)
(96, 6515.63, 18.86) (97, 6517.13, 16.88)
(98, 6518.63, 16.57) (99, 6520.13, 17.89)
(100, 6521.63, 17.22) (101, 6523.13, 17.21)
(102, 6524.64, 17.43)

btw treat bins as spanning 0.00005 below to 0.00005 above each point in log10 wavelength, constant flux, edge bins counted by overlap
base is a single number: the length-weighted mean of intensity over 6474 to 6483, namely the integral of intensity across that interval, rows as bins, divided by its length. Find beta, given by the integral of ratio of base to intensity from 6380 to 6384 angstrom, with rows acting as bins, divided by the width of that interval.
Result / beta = 0.93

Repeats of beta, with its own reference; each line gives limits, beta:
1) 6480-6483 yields 0.98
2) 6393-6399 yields 1.05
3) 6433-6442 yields 1.16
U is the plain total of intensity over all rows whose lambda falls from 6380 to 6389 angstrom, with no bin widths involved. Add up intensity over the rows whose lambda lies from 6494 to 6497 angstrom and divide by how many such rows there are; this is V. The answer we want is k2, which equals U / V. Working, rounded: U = 106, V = 17.9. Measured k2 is 5.9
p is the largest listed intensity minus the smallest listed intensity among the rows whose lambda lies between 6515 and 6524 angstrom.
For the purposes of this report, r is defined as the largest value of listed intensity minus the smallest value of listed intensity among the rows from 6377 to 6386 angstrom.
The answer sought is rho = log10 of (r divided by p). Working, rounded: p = 2.29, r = 1.76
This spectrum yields -0.11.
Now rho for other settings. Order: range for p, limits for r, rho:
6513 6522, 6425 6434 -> 0.08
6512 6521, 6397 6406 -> 0.01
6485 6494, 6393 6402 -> 0.18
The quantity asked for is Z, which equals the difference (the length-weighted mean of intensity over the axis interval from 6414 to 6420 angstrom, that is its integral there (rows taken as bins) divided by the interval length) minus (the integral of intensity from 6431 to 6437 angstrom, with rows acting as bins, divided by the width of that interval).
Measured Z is 4.3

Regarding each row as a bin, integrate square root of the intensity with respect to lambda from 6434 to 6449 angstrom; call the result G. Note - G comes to 59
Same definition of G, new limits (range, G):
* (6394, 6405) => 44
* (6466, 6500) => 140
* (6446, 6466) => 82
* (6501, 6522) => 87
